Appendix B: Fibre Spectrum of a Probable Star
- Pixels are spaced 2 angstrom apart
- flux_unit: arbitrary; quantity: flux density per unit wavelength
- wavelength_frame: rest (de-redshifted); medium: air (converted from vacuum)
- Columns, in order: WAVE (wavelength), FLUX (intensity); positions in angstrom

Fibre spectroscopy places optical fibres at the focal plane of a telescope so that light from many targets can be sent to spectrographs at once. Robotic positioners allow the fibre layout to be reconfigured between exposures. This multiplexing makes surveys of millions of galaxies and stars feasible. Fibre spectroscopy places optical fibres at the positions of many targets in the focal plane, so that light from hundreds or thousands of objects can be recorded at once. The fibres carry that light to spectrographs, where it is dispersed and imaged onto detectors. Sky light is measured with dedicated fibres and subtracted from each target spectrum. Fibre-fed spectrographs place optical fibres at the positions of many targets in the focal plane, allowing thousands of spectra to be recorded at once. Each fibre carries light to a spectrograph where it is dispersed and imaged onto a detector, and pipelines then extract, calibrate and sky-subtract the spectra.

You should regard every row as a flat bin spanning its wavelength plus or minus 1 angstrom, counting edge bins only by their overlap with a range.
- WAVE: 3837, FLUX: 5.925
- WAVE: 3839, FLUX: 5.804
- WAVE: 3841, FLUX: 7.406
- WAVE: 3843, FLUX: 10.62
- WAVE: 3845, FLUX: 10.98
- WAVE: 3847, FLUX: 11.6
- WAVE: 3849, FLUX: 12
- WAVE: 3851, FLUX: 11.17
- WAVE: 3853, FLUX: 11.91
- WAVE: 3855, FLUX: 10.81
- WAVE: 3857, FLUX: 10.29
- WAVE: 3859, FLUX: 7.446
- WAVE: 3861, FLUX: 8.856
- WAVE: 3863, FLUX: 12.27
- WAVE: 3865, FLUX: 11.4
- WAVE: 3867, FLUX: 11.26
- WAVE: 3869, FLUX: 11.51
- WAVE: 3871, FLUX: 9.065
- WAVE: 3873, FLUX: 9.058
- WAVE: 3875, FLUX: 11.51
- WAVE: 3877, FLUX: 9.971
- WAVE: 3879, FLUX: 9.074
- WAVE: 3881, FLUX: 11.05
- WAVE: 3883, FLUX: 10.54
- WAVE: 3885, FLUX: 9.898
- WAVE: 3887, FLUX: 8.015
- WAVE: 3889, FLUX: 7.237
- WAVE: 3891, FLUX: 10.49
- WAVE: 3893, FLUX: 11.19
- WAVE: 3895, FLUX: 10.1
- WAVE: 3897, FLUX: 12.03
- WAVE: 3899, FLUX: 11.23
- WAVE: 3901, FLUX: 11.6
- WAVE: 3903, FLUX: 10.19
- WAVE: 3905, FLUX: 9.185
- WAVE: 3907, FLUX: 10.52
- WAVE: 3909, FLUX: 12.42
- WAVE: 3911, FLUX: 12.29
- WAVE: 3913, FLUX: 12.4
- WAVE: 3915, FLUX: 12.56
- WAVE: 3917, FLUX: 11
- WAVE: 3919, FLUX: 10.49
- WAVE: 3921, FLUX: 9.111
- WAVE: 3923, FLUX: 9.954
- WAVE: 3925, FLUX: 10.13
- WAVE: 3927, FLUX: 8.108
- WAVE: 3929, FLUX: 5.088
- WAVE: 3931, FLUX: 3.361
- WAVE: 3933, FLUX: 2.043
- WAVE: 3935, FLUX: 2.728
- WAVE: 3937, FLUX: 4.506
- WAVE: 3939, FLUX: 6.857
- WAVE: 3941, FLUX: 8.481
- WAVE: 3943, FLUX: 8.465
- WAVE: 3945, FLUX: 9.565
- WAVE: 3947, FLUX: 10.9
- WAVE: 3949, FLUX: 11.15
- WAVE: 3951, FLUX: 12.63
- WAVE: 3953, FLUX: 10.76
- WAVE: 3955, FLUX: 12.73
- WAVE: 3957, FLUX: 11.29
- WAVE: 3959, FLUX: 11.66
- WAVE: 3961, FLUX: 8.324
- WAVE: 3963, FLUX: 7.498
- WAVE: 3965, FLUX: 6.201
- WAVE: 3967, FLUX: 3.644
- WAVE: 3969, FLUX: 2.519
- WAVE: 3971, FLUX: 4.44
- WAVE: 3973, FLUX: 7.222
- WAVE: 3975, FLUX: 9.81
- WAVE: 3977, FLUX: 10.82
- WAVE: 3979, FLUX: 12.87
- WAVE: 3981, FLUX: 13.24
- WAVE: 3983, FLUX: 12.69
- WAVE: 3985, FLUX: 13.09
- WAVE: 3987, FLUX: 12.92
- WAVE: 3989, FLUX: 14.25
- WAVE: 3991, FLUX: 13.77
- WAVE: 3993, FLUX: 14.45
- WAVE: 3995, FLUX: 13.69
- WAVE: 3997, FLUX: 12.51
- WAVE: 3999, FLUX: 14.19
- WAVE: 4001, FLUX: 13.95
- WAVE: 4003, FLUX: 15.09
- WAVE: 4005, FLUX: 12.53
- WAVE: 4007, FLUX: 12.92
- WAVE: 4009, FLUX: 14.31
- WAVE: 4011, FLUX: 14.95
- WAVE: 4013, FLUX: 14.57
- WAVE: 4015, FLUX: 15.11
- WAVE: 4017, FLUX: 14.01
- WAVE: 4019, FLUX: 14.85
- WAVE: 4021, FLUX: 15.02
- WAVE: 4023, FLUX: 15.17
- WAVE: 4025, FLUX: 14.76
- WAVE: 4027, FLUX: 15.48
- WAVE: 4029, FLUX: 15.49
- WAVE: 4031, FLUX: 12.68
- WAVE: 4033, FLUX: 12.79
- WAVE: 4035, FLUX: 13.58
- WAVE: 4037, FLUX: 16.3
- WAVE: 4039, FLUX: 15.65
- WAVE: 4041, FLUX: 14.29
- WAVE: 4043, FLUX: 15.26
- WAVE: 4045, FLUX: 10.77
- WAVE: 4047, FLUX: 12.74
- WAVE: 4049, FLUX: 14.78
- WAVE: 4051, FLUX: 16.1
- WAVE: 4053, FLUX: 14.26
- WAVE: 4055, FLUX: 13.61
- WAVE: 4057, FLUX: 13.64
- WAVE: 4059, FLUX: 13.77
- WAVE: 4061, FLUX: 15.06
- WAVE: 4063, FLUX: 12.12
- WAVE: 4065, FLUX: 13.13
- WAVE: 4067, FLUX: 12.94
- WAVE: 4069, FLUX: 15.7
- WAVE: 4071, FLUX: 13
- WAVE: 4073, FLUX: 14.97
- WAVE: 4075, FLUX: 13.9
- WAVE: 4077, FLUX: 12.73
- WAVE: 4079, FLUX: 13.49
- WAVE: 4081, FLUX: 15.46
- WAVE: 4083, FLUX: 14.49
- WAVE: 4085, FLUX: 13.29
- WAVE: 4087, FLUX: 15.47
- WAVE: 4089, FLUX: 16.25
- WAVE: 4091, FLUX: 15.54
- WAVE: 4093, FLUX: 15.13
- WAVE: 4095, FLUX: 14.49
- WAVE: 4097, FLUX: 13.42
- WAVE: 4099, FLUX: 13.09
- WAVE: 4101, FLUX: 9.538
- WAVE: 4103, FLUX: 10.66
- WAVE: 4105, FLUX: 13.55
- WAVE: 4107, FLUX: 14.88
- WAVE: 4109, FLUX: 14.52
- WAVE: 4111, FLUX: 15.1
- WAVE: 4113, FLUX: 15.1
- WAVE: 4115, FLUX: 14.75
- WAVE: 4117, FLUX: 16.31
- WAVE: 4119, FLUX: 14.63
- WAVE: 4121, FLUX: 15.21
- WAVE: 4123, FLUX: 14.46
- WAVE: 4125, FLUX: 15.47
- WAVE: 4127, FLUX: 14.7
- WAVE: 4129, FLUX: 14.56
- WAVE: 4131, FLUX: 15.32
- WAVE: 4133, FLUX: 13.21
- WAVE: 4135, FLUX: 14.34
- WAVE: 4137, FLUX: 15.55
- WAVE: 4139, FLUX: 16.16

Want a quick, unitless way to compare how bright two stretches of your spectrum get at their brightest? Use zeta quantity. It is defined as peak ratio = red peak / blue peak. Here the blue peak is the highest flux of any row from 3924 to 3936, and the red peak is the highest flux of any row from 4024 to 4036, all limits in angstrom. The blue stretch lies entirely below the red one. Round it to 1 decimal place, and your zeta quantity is 1.5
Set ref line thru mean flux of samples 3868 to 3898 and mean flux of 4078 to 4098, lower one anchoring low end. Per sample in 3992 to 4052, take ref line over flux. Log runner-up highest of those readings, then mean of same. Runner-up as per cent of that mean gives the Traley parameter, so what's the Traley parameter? 116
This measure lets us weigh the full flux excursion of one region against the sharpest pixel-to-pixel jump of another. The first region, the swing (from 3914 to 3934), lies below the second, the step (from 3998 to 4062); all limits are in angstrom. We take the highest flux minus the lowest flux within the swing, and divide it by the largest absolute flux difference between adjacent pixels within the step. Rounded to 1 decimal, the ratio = 2.3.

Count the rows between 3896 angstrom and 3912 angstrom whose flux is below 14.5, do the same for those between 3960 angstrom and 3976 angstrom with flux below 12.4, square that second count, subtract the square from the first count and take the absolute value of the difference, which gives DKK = 56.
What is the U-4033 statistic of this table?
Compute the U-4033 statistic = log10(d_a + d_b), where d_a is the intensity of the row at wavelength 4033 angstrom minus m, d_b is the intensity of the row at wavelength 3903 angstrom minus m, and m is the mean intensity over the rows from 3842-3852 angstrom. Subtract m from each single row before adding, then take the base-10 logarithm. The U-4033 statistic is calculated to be -0.4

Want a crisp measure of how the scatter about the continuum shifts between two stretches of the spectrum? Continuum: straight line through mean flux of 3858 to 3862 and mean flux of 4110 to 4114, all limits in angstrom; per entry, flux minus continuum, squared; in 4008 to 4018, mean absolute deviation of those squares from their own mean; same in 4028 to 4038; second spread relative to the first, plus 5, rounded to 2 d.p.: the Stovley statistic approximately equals 7.68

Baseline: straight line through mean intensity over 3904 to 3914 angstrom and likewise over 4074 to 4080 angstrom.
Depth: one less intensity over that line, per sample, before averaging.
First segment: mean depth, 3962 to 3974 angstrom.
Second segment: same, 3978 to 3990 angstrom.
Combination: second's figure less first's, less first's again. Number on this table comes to -1.2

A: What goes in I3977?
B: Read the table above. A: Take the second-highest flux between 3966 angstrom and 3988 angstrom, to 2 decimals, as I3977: 13.09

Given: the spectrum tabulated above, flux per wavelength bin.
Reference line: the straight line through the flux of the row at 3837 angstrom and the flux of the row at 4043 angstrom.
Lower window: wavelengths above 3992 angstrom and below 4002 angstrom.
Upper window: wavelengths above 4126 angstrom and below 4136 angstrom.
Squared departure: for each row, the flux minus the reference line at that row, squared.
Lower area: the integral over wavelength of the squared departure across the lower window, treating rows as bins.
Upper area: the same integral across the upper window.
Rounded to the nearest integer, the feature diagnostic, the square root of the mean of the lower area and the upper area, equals 11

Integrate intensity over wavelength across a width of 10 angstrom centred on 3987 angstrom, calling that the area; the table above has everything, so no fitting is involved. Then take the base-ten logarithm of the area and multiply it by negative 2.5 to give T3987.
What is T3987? -5.31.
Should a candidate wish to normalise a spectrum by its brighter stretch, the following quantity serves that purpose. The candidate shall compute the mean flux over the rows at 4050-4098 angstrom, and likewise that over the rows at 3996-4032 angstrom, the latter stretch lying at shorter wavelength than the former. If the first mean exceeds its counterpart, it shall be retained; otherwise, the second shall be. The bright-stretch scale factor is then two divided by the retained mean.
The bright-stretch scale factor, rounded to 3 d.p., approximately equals 0.140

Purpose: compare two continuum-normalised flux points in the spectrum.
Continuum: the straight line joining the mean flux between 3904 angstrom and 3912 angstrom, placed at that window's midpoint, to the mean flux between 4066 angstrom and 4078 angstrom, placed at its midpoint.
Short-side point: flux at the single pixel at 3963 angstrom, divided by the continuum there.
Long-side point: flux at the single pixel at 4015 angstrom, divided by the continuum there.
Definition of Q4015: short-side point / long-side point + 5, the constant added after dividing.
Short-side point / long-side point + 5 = 5.53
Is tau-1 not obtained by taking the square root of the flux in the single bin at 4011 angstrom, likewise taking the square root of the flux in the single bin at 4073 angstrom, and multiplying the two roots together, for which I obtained 15.0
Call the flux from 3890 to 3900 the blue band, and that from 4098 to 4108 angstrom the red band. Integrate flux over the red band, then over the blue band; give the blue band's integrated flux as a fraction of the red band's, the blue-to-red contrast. 0.89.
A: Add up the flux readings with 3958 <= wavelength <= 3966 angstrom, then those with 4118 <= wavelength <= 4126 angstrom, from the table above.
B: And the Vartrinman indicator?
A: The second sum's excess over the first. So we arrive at 26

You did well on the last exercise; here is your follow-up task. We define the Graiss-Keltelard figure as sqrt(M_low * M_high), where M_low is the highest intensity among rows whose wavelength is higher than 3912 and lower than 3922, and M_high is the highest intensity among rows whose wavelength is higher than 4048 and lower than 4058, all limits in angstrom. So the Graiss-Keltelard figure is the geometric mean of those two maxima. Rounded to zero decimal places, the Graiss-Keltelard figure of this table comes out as 14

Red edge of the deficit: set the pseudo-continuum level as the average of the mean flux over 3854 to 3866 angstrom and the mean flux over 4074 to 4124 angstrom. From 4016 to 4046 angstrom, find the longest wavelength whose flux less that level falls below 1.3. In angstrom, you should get 4045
